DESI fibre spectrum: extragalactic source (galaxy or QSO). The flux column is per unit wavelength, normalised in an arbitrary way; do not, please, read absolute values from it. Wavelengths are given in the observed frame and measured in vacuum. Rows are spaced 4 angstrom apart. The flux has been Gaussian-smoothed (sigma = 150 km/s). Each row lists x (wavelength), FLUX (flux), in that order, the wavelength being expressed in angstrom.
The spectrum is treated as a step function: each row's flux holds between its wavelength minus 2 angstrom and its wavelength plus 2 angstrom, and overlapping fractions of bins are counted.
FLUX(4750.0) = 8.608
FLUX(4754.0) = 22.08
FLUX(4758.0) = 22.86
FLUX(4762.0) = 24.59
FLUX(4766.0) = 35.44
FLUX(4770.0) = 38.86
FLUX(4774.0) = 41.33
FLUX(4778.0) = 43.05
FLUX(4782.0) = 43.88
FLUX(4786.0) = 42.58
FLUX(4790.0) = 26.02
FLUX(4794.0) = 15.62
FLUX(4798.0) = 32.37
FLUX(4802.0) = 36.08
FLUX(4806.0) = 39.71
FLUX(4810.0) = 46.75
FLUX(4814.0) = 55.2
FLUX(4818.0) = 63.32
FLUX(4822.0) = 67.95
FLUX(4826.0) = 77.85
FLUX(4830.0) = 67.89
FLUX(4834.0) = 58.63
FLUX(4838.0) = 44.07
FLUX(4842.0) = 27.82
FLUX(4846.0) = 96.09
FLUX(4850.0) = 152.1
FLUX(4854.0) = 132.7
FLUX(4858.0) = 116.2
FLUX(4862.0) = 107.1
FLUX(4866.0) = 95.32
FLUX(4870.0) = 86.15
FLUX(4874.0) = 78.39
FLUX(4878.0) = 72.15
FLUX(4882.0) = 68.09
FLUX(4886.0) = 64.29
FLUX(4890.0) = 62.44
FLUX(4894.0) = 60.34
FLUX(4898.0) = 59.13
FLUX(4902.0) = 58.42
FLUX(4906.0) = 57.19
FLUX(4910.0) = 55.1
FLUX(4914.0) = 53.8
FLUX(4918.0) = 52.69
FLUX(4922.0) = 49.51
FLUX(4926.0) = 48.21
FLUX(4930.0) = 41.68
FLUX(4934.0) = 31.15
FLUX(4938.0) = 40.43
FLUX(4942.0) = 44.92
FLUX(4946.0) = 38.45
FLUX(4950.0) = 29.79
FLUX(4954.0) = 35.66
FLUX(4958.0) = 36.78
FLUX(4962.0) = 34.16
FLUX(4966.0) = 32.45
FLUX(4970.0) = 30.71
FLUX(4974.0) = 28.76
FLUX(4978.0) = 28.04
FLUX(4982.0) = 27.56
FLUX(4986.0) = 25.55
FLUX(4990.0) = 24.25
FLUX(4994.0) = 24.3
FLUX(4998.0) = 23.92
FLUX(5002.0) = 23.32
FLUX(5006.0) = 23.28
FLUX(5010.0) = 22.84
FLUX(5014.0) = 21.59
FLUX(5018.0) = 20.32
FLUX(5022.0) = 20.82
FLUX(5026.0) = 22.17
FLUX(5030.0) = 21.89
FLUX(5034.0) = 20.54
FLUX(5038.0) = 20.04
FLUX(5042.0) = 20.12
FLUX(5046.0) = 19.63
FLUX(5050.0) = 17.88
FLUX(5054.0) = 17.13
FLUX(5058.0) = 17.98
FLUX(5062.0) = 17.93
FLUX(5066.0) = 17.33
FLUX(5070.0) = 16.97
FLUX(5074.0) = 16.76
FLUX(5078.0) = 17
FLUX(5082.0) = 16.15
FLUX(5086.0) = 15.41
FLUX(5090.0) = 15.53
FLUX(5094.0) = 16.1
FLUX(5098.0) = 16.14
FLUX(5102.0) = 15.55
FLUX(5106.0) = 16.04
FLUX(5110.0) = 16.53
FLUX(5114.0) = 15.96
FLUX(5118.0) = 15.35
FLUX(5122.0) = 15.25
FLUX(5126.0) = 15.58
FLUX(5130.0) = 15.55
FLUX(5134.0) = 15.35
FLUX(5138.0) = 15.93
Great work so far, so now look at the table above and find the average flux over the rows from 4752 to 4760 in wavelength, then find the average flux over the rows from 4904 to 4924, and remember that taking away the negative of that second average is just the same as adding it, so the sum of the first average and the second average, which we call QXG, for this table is 76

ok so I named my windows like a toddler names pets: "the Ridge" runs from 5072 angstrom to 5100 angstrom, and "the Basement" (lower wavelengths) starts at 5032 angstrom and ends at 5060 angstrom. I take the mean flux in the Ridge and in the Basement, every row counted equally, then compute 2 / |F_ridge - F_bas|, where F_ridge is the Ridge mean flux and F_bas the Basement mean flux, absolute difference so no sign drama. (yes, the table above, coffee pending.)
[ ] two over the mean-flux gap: 0.69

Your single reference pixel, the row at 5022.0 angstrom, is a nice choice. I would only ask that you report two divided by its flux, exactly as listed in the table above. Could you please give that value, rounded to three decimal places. 0.096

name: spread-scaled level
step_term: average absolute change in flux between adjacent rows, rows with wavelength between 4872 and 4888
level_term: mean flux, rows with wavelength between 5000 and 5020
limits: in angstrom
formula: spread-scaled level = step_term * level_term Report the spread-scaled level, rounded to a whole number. 105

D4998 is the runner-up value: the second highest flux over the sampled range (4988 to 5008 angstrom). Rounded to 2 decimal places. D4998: 24.25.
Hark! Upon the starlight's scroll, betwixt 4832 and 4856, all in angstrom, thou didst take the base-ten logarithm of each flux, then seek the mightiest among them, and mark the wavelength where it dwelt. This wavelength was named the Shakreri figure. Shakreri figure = 4850.0 angstrom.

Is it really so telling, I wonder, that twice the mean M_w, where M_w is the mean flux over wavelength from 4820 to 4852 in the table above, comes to 148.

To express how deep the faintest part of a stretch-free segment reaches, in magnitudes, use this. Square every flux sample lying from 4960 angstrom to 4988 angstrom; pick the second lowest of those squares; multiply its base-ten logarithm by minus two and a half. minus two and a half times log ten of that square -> -7.2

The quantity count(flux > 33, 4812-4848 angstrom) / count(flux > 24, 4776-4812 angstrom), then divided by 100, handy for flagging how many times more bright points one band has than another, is 0.010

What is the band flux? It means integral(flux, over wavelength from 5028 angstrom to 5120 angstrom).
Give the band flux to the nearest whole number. 1600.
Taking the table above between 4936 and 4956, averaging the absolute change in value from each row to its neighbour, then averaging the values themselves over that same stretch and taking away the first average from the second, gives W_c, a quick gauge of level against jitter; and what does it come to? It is 31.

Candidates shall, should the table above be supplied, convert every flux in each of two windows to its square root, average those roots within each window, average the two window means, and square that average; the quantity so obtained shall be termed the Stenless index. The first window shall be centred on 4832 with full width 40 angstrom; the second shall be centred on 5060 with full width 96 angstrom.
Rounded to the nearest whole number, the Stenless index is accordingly 39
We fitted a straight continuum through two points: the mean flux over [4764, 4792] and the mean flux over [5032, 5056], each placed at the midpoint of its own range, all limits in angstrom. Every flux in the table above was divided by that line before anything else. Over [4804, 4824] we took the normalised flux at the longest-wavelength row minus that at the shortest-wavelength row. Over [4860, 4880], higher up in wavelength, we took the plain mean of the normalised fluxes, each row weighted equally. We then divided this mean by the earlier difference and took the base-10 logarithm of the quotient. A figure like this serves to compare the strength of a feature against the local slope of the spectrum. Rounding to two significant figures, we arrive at 0.52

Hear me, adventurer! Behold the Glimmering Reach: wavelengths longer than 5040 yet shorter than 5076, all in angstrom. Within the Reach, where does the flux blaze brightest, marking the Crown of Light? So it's 5042.0 angstrom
